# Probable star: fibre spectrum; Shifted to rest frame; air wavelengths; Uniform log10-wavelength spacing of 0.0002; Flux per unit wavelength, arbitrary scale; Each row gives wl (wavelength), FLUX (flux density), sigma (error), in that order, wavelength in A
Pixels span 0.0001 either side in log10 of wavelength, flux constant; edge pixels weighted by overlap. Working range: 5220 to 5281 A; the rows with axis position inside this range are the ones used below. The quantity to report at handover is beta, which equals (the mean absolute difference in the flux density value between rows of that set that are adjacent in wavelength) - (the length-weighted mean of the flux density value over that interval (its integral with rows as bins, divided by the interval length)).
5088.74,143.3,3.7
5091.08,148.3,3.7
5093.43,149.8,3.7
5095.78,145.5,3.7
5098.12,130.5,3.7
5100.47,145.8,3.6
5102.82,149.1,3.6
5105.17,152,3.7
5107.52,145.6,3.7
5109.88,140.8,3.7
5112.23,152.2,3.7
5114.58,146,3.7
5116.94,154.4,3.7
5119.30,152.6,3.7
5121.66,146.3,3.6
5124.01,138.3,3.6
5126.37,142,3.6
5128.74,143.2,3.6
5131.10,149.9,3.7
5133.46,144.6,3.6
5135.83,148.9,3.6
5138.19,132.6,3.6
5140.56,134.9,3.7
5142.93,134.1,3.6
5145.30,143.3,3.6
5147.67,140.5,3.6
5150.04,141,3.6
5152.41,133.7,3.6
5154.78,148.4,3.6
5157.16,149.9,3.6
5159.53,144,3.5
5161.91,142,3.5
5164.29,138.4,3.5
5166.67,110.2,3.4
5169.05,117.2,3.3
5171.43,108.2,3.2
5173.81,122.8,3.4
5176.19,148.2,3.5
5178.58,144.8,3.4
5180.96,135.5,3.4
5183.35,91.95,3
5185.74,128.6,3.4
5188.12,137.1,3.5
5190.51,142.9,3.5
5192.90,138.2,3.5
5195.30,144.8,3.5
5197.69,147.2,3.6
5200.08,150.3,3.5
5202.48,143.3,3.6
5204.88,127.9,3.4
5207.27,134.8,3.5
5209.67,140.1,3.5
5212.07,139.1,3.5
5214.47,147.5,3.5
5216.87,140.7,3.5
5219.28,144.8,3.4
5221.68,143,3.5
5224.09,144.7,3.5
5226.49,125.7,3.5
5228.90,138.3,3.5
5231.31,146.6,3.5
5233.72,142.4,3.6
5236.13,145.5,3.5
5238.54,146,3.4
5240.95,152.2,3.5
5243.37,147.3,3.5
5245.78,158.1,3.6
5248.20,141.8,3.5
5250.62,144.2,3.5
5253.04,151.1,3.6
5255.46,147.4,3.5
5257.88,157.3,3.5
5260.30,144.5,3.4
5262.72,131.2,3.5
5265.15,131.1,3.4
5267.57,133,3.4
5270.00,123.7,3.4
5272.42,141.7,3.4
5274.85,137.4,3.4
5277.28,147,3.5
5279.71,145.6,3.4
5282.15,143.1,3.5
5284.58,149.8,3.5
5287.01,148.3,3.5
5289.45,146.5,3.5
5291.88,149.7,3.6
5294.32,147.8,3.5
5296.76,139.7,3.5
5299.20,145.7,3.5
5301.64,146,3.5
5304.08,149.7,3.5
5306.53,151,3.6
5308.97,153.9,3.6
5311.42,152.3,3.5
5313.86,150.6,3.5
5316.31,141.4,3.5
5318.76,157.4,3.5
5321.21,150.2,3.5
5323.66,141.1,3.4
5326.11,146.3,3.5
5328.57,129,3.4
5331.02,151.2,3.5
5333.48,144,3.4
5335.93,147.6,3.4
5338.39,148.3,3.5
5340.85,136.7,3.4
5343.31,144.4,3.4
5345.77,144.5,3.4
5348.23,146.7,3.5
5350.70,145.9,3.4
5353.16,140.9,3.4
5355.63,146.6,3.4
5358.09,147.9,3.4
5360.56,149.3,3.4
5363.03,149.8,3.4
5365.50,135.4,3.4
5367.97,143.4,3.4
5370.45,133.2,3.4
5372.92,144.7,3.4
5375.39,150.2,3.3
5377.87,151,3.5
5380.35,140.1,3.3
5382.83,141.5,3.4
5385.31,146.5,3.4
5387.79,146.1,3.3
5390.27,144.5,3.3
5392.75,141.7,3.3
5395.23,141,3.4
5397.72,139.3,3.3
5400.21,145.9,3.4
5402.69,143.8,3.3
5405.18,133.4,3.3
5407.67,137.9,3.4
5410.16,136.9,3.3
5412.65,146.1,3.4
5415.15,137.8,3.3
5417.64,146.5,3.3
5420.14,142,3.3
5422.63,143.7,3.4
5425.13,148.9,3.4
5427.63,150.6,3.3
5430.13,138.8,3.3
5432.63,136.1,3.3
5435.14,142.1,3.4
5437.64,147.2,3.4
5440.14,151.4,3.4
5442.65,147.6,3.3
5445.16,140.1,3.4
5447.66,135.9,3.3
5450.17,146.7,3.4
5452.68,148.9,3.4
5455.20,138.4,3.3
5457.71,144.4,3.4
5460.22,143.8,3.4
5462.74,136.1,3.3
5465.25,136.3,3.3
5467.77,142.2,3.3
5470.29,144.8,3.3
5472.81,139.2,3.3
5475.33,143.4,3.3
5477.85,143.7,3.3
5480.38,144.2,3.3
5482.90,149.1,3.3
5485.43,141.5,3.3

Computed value -135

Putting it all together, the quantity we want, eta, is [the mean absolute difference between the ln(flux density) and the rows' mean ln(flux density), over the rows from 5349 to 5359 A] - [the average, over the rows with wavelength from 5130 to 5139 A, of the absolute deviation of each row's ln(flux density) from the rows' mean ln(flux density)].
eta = -0.025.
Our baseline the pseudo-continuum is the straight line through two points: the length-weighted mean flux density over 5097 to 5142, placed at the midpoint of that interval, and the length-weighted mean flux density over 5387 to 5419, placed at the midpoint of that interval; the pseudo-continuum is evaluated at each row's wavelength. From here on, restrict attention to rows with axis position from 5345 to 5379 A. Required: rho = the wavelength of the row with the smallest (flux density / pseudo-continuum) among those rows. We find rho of 5370.45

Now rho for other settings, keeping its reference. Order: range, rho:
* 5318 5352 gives 5328.57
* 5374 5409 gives 5405.18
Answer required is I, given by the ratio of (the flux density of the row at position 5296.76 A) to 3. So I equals 47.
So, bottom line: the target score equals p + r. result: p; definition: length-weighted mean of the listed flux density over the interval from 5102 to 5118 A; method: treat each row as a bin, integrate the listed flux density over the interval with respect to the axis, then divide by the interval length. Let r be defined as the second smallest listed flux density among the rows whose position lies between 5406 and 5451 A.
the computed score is 285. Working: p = 149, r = 136.1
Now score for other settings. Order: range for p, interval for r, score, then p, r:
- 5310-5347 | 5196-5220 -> 281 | 146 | 134.8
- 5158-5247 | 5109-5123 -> 284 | 138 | 146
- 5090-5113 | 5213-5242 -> 284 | 146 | 138.3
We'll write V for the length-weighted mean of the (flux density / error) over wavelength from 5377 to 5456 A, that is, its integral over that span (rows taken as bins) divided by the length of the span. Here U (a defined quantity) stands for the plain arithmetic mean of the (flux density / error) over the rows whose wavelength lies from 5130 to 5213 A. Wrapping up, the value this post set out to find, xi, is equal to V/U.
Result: 1.10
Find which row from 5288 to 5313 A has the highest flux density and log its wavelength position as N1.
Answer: 5308.97 A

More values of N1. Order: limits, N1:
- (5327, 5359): 5331.02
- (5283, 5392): 5318.76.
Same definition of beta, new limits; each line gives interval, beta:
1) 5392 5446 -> -138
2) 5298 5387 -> -140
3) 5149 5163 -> -137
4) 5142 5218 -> -126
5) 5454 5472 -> -137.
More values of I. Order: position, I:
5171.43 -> 36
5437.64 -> 49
